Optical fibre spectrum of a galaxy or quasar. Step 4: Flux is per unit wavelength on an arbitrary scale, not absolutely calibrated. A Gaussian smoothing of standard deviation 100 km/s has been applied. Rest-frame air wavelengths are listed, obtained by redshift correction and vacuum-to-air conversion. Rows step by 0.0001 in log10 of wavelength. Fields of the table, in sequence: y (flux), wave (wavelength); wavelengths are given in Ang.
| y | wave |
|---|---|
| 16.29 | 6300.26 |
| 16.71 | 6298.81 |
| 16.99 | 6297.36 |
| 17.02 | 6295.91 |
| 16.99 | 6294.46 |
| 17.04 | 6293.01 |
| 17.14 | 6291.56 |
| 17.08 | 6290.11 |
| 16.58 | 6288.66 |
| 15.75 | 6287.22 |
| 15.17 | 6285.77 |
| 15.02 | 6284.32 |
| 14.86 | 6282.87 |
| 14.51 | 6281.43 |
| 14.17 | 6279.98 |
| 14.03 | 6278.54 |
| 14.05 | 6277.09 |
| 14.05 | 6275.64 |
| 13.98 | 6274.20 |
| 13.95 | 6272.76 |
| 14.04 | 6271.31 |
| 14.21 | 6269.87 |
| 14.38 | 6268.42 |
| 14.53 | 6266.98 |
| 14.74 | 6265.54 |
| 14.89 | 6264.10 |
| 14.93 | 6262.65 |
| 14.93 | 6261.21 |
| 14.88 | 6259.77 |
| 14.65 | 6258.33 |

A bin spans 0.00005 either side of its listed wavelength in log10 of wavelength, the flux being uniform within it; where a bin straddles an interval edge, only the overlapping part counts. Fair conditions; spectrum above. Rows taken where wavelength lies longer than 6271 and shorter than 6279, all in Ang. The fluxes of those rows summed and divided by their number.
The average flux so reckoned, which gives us 14.0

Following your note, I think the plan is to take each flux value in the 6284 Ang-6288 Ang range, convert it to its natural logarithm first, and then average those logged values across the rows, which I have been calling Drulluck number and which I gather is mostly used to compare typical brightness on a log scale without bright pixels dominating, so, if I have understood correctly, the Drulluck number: 2.73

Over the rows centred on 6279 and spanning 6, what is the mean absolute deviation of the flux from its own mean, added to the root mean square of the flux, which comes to 14.4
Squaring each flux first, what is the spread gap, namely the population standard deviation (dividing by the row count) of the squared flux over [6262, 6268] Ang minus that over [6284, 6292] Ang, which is -23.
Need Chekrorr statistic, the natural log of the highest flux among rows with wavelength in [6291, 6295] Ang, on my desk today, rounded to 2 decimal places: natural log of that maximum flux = 2.84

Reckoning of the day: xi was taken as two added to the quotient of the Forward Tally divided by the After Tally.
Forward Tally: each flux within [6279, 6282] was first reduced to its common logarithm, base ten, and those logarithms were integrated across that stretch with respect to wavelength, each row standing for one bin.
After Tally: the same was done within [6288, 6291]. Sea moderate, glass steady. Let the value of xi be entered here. 2.94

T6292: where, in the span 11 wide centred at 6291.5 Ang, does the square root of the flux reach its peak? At 6291.56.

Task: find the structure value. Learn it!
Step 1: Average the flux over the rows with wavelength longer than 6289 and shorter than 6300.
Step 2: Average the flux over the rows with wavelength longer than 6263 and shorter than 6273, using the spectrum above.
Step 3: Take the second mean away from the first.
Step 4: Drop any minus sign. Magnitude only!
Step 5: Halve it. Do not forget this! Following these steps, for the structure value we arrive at 1.3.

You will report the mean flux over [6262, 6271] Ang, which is 14.6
